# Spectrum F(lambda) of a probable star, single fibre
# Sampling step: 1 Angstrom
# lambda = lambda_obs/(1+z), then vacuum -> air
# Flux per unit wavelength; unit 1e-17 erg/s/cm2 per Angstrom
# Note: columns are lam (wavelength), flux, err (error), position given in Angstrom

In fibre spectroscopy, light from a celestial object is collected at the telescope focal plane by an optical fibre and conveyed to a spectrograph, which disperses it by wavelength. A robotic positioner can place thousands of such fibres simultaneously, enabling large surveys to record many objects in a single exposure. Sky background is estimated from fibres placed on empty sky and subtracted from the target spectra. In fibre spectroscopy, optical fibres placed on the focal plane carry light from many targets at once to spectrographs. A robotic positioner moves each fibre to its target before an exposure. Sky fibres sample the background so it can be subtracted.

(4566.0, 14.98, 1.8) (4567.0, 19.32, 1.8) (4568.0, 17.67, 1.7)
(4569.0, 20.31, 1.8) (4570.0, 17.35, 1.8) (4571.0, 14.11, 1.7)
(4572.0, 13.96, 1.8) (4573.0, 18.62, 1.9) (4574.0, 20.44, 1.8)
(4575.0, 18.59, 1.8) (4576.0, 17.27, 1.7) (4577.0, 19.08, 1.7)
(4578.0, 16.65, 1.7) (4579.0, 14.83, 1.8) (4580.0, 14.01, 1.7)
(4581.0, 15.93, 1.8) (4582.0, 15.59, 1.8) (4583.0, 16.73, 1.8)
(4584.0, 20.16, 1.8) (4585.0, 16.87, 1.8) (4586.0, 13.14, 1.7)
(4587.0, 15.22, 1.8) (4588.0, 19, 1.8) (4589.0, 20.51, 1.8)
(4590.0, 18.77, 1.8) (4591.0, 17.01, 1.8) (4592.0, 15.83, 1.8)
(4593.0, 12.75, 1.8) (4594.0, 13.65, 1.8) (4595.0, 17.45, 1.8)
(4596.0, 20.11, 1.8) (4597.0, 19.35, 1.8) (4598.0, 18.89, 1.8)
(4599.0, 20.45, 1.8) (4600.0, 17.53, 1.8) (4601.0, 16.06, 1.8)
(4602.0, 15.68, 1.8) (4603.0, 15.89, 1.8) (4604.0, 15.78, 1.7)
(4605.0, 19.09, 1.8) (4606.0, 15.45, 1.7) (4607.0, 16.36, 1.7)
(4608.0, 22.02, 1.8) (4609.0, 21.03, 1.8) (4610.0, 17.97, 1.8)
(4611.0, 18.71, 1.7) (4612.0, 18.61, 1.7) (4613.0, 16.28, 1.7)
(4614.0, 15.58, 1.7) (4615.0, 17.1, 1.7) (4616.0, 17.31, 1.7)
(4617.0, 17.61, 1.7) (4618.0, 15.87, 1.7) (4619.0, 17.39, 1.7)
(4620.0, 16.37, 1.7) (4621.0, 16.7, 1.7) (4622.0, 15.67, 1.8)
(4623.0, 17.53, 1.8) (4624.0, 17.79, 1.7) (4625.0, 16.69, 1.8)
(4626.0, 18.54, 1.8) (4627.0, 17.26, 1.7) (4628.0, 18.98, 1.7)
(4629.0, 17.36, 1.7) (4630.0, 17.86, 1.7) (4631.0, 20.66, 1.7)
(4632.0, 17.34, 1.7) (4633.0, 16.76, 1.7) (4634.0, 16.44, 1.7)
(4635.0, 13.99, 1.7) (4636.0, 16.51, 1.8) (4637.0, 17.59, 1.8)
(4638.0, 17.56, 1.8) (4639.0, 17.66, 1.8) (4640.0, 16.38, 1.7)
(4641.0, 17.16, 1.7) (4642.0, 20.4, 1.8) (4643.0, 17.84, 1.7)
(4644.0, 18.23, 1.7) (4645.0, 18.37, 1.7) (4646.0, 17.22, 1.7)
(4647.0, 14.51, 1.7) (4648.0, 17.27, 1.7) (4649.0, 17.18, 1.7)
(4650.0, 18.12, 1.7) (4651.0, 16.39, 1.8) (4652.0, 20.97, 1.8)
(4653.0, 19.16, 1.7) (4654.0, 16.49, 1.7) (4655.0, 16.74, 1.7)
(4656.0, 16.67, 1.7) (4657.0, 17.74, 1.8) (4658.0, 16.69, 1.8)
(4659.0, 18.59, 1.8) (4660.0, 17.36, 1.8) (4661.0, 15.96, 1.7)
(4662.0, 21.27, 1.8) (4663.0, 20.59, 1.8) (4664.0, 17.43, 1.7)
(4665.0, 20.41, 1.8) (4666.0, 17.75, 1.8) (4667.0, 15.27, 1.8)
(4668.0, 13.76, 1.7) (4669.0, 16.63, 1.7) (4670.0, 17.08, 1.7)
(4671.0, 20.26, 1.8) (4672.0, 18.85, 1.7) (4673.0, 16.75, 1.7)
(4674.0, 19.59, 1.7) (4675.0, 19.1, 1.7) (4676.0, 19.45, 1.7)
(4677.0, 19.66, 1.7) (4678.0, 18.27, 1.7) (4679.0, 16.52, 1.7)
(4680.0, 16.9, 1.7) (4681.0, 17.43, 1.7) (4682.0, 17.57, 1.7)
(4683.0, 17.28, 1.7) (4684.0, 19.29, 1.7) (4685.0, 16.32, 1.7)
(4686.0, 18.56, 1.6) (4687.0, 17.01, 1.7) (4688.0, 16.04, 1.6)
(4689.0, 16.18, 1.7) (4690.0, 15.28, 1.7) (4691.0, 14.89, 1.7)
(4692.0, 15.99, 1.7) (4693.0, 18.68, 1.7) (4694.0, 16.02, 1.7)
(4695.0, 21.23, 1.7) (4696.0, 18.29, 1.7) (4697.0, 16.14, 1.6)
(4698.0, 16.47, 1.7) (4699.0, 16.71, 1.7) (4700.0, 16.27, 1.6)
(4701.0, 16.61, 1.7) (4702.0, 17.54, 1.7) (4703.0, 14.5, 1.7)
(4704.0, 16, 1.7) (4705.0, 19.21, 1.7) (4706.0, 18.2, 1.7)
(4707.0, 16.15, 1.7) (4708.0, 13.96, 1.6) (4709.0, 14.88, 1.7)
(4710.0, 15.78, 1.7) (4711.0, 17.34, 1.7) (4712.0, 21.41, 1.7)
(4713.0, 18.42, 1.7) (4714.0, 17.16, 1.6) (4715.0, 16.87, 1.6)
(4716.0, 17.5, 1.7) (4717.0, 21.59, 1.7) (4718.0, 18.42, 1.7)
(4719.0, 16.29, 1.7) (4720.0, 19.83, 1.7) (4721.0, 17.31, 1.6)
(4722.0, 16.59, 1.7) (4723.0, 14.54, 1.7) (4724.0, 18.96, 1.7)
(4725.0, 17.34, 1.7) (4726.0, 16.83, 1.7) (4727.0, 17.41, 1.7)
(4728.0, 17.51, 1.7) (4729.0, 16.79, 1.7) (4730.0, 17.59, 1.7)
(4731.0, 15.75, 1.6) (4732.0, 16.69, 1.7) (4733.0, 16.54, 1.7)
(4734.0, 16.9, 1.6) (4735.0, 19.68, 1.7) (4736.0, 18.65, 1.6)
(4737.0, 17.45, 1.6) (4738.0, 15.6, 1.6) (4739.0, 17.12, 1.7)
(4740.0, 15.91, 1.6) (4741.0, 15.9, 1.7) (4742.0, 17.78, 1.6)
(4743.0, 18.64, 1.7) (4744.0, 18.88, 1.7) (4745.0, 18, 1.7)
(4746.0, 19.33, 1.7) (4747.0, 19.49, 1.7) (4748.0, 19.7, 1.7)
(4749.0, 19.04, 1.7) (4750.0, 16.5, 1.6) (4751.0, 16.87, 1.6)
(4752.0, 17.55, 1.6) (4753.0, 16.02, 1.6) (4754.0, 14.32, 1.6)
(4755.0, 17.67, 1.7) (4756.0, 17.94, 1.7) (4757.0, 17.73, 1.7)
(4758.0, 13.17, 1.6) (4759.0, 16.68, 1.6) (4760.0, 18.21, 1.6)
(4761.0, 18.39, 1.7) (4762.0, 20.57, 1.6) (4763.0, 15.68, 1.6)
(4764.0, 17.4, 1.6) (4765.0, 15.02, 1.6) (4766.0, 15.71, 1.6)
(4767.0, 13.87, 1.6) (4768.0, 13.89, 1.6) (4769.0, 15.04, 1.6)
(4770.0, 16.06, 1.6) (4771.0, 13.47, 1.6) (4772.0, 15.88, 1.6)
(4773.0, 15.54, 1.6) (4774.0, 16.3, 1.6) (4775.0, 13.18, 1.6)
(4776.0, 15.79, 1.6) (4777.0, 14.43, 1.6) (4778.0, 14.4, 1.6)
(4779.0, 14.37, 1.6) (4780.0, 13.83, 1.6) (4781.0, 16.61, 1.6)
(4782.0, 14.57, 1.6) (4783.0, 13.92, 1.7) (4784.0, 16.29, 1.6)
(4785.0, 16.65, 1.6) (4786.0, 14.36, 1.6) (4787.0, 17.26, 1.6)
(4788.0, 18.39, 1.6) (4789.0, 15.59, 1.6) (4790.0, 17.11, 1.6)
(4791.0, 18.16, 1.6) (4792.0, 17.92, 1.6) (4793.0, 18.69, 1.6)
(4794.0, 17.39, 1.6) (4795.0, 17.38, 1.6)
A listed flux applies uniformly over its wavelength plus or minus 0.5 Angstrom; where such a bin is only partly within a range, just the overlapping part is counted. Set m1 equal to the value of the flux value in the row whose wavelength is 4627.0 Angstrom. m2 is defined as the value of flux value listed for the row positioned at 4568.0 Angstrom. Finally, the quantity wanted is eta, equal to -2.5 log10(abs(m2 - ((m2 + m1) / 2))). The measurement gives 2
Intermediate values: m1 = 17.26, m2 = 17.67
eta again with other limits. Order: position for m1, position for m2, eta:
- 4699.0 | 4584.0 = -1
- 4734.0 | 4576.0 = 2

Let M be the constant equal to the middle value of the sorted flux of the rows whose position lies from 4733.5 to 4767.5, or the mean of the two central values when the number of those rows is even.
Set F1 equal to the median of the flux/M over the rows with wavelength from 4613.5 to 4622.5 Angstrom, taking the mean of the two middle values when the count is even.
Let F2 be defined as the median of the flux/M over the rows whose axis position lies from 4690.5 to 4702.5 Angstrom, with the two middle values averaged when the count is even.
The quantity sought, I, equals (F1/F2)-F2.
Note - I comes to 0.065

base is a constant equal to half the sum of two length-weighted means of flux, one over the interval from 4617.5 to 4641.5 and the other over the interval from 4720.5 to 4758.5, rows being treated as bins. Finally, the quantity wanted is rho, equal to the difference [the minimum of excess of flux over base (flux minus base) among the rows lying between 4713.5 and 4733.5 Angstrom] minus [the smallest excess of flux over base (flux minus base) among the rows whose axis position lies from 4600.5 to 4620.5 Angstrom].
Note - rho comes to -0.9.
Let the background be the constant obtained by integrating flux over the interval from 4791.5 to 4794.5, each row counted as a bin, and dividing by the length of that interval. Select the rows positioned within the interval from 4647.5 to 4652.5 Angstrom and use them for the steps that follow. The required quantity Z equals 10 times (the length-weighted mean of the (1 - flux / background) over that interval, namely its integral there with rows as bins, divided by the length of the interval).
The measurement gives 0.0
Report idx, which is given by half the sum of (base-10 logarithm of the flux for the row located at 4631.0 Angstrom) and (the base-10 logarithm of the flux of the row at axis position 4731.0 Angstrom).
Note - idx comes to 1.26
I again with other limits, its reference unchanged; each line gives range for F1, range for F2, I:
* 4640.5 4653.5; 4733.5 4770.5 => 0.031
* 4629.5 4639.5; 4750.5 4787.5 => 0.203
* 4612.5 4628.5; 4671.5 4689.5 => -0.018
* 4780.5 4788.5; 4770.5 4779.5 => 0.315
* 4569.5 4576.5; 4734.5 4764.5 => -0.031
